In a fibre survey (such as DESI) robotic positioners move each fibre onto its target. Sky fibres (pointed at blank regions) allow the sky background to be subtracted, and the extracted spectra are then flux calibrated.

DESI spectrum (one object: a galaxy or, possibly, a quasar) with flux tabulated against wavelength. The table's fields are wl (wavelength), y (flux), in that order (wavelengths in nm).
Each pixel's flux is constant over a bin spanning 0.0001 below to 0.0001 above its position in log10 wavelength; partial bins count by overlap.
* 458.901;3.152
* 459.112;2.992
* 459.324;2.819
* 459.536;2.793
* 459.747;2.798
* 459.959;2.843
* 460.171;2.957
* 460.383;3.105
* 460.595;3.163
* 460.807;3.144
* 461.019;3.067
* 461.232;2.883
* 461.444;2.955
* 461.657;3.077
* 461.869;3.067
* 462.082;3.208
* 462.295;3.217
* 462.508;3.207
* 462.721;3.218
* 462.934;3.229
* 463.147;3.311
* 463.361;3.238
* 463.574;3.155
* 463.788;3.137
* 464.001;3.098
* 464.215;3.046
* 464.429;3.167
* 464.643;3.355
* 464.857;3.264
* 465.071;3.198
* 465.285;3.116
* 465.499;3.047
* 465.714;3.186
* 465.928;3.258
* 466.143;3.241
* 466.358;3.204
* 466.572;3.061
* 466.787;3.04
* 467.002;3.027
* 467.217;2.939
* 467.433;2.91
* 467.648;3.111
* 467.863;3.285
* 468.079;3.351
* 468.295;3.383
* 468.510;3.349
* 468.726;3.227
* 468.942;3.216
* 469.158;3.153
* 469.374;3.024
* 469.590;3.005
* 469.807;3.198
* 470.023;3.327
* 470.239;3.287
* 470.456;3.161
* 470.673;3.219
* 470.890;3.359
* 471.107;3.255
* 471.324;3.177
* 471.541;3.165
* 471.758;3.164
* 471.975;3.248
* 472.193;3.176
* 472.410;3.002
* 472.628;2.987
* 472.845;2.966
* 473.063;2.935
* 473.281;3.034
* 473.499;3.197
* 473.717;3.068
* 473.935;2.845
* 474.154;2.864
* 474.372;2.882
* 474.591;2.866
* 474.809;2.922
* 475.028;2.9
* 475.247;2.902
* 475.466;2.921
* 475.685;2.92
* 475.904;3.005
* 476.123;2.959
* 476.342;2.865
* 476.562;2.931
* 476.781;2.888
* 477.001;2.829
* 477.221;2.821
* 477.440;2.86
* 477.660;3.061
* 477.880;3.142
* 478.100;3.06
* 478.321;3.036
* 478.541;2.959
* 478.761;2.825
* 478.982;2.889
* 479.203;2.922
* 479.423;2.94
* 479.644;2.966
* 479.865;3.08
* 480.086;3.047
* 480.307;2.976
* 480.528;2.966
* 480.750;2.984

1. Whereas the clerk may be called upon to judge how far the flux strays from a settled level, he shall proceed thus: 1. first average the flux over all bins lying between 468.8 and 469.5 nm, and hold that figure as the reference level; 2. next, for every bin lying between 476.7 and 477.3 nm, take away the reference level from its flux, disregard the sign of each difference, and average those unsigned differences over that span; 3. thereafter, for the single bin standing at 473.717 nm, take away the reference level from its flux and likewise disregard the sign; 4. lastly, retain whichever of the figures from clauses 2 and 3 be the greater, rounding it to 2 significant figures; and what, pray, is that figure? 0.29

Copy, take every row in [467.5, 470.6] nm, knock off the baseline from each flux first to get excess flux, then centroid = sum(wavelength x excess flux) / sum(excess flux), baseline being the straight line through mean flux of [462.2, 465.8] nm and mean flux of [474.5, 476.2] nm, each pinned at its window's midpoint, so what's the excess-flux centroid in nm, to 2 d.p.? 469.00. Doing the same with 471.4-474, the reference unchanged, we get 472.26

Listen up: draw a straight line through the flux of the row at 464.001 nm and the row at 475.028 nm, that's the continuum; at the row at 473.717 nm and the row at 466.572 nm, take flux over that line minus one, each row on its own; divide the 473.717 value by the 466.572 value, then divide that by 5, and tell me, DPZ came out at 3.3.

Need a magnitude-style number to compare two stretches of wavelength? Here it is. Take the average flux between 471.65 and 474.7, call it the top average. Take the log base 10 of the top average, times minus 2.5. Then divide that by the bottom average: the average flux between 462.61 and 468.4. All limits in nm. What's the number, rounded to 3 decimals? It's -0.378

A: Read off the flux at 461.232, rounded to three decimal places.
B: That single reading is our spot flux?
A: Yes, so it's 2.883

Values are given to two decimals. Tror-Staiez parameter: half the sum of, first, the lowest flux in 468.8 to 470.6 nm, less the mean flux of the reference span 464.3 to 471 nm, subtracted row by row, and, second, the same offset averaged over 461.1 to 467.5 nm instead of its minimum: -0.11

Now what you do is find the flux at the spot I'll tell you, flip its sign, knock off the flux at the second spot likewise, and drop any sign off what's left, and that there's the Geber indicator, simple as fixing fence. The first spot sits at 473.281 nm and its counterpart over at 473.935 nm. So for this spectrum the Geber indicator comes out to 5.9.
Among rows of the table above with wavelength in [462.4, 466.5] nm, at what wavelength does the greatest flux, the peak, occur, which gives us 464.643 nm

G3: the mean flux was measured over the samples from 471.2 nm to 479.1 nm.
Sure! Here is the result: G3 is 2.98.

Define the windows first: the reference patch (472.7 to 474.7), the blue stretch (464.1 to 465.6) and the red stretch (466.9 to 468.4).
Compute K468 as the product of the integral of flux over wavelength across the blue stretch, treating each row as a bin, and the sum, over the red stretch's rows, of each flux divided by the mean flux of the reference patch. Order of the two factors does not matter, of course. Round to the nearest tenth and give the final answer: 35.3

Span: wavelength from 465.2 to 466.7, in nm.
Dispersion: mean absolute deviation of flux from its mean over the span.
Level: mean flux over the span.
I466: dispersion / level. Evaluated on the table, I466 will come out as 0.023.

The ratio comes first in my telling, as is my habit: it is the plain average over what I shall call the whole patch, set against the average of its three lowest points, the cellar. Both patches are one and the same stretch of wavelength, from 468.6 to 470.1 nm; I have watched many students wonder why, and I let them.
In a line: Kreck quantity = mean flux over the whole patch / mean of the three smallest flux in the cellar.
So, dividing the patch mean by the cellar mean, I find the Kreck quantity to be 1.03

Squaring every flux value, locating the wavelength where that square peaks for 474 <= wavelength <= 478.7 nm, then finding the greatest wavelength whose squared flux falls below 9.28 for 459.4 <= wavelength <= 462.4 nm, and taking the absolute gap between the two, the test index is 16.44 nm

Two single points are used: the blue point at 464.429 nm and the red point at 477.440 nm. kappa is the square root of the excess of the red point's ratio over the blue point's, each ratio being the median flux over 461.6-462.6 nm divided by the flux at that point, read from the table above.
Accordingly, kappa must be 0.33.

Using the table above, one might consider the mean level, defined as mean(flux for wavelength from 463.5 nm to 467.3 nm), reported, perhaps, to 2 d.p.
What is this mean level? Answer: 3.14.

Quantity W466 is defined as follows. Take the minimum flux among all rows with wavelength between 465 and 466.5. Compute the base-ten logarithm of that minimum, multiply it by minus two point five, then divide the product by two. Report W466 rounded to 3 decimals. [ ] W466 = -0.605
